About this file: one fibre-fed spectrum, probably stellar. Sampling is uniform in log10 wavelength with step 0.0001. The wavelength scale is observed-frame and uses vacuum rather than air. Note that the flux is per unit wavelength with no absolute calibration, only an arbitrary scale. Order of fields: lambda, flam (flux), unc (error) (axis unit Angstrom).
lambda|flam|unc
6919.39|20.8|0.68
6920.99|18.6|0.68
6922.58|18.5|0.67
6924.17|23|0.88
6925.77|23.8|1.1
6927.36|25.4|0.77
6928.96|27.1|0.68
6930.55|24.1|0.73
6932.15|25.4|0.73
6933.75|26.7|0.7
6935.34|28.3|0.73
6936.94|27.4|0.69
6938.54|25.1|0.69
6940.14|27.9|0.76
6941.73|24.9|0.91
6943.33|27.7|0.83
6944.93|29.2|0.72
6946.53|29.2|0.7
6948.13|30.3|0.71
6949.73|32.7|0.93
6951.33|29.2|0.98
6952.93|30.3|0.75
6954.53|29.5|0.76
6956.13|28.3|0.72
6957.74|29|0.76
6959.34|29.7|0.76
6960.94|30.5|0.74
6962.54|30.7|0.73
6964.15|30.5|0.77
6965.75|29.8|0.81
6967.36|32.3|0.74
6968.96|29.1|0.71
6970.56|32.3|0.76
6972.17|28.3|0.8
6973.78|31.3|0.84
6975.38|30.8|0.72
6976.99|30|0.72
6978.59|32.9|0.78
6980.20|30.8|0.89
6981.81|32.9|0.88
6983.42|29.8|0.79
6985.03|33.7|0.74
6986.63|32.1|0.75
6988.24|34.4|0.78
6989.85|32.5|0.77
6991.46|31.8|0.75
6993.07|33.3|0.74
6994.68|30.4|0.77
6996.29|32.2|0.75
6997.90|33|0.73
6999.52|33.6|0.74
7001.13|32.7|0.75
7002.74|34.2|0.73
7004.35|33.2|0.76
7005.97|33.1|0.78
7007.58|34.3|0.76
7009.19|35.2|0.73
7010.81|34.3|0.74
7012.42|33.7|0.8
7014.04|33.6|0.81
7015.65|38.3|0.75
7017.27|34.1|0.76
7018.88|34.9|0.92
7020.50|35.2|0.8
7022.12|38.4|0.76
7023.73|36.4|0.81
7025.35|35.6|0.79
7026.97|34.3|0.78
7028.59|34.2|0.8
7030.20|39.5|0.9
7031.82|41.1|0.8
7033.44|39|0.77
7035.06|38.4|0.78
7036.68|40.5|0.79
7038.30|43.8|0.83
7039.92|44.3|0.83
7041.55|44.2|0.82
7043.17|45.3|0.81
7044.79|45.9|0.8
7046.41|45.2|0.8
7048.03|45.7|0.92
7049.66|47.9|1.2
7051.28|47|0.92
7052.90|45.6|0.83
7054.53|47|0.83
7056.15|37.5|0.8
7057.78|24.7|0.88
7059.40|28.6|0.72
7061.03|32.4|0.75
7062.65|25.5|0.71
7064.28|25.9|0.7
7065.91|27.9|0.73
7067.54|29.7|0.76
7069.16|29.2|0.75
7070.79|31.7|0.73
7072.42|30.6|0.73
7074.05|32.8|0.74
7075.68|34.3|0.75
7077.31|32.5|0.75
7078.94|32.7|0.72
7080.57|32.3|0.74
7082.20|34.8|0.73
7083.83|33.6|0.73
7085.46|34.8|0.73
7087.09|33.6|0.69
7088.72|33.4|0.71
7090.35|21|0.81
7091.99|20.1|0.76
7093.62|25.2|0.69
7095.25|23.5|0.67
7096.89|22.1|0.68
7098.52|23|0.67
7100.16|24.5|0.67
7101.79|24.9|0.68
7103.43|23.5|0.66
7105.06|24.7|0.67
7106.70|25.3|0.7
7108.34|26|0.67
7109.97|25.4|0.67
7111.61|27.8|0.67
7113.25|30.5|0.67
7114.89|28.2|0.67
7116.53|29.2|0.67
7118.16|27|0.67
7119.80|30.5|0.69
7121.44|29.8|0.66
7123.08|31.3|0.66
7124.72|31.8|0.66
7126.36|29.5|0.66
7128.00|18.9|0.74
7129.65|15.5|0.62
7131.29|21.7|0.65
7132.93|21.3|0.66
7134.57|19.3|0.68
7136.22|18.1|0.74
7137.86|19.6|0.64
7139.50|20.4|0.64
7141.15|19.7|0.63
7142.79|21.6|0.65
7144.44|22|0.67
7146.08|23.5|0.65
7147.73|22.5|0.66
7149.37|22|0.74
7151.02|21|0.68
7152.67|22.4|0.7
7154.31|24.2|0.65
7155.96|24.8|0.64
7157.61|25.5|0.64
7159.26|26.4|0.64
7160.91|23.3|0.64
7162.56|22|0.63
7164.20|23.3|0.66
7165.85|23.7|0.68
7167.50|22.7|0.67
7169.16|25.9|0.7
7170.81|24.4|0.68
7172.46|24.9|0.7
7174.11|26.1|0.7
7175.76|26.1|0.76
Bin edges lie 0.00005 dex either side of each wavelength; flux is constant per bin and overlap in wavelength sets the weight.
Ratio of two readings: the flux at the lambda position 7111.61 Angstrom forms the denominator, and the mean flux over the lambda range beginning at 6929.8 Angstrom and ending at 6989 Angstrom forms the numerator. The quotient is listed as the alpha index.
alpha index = 1.07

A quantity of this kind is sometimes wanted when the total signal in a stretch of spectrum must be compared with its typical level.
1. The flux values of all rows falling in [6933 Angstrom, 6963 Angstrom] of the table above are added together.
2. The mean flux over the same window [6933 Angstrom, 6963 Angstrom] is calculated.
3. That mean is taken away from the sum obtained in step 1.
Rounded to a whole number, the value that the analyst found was 518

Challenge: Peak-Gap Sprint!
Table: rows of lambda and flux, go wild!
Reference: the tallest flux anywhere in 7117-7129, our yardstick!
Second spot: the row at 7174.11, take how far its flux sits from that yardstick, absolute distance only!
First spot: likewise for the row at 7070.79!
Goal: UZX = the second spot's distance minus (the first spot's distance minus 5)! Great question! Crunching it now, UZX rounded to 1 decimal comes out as 10.6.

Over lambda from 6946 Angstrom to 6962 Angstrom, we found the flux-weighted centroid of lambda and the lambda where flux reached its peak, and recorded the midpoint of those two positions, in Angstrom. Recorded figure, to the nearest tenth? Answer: 6951.7 Angstrom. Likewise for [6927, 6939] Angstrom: 6934.2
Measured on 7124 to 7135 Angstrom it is 7126.9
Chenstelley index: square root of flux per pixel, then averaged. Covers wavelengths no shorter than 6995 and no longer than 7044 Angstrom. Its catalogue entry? 6.0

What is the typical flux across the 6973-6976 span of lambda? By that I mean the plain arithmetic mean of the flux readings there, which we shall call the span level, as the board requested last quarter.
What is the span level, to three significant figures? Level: 31.1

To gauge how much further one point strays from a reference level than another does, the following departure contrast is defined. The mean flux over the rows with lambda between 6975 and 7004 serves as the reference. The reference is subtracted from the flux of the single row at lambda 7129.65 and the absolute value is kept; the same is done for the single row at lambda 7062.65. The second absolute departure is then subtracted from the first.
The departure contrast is 10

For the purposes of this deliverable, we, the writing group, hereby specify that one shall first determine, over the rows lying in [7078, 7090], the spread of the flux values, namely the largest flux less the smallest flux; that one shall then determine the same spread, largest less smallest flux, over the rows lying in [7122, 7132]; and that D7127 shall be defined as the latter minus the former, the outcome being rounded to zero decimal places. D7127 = 14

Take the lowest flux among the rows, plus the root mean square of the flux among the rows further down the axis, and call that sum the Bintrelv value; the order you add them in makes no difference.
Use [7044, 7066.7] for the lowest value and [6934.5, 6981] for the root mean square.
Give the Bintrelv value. 54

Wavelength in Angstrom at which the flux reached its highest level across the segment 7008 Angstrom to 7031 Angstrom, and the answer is 7030.20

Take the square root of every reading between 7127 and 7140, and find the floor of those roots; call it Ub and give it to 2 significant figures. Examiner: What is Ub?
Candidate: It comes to 3.9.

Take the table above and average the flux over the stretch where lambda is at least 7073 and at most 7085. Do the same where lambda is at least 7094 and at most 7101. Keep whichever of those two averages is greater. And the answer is 33.3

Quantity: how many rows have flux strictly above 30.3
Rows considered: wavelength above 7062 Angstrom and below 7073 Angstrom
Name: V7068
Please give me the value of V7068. 2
